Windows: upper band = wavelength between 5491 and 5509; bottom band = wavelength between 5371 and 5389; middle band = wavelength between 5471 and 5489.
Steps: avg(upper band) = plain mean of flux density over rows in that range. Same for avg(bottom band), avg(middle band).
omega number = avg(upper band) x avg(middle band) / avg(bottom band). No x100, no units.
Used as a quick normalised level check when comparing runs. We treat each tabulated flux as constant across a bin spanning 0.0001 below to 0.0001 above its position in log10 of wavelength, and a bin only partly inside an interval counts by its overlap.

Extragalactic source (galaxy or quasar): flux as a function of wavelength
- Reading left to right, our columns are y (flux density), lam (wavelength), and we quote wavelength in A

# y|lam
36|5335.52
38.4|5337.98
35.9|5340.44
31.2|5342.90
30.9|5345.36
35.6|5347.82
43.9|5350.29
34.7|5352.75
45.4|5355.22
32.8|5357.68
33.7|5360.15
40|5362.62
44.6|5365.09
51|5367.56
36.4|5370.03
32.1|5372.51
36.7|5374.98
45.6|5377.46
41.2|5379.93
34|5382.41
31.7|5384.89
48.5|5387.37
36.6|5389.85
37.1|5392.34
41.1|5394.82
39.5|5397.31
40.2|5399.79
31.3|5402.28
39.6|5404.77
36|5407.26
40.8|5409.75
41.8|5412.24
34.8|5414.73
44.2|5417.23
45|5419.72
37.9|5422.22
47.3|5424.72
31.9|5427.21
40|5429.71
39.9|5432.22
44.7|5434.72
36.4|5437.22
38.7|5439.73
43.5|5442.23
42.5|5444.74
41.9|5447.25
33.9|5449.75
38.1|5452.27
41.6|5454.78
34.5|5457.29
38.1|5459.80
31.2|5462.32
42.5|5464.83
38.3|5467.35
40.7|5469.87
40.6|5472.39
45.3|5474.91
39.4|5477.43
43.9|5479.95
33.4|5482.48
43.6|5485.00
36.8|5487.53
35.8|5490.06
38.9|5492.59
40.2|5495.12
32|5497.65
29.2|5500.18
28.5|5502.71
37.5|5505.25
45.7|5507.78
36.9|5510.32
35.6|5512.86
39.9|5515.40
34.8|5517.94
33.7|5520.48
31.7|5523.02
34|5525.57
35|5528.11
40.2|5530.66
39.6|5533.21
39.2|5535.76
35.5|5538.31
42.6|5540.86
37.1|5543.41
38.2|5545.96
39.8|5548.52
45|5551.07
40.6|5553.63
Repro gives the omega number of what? 38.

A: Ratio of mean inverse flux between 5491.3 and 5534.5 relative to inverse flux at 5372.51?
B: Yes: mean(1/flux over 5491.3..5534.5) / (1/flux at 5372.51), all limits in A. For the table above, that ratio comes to 0.90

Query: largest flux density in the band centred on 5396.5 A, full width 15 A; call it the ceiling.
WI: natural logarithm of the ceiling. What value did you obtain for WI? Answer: 3.72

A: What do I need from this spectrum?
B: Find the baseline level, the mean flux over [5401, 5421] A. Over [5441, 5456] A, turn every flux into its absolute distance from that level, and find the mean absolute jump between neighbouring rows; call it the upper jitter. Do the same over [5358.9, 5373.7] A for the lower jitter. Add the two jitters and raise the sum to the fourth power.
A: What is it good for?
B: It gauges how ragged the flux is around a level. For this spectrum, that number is 3589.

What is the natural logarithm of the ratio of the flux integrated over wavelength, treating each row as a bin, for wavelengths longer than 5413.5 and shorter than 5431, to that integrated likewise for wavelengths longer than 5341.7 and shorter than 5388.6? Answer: -0.9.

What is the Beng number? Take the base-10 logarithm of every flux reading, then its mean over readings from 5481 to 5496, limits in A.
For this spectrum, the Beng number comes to 1.58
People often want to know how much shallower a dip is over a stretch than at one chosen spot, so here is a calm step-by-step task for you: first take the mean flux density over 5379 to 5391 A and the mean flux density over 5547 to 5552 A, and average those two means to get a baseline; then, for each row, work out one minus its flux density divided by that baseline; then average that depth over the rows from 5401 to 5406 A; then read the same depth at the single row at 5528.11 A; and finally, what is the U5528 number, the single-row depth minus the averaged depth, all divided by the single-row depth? 0.1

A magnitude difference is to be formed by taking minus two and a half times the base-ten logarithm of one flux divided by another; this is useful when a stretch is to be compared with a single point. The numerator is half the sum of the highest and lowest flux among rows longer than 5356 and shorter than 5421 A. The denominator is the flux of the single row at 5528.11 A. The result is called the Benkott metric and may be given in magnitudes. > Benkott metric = -0.18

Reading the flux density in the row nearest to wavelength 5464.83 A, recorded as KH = 42.5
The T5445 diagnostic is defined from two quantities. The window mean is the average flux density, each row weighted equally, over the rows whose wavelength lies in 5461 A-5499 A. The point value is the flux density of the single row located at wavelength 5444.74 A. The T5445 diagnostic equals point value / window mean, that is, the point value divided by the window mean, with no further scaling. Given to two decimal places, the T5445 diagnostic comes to 1.09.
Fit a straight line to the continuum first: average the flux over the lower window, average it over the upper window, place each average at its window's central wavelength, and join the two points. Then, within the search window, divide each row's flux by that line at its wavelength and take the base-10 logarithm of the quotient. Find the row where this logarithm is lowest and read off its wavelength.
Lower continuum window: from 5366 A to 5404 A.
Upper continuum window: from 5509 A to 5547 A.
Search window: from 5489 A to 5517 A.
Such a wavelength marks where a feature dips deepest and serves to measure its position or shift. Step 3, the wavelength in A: 5502.71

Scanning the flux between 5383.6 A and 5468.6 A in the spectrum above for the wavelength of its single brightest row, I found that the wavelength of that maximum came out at 5387.37 A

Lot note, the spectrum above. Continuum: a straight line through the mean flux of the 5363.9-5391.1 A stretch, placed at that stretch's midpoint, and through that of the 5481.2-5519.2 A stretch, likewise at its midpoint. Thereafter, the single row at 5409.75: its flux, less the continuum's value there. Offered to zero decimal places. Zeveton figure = 2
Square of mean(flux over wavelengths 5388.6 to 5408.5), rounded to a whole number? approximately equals 1419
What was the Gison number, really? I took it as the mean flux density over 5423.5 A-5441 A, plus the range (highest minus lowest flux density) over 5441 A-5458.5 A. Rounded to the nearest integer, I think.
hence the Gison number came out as 49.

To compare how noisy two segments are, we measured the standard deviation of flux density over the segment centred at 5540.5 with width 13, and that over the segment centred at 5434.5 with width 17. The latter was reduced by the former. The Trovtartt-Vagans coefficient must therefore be 1.6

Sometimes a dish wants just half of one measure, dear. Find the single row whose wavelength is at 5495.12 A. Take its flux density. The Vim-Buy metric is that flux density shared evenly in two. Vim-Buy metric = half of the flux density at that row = 20.1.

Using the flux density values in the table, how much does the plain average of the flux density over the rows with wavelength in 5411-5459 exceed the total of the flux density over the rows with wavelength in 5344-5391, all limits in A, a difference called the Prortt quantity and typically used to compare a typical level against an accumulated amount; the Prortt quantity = -695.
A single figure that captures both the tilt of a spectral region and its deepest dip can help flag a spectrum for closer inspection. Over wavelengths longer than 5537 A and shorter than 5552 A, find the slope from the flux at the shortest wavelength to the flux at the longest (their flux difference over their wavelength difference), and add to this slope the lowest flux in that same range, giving 36.2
